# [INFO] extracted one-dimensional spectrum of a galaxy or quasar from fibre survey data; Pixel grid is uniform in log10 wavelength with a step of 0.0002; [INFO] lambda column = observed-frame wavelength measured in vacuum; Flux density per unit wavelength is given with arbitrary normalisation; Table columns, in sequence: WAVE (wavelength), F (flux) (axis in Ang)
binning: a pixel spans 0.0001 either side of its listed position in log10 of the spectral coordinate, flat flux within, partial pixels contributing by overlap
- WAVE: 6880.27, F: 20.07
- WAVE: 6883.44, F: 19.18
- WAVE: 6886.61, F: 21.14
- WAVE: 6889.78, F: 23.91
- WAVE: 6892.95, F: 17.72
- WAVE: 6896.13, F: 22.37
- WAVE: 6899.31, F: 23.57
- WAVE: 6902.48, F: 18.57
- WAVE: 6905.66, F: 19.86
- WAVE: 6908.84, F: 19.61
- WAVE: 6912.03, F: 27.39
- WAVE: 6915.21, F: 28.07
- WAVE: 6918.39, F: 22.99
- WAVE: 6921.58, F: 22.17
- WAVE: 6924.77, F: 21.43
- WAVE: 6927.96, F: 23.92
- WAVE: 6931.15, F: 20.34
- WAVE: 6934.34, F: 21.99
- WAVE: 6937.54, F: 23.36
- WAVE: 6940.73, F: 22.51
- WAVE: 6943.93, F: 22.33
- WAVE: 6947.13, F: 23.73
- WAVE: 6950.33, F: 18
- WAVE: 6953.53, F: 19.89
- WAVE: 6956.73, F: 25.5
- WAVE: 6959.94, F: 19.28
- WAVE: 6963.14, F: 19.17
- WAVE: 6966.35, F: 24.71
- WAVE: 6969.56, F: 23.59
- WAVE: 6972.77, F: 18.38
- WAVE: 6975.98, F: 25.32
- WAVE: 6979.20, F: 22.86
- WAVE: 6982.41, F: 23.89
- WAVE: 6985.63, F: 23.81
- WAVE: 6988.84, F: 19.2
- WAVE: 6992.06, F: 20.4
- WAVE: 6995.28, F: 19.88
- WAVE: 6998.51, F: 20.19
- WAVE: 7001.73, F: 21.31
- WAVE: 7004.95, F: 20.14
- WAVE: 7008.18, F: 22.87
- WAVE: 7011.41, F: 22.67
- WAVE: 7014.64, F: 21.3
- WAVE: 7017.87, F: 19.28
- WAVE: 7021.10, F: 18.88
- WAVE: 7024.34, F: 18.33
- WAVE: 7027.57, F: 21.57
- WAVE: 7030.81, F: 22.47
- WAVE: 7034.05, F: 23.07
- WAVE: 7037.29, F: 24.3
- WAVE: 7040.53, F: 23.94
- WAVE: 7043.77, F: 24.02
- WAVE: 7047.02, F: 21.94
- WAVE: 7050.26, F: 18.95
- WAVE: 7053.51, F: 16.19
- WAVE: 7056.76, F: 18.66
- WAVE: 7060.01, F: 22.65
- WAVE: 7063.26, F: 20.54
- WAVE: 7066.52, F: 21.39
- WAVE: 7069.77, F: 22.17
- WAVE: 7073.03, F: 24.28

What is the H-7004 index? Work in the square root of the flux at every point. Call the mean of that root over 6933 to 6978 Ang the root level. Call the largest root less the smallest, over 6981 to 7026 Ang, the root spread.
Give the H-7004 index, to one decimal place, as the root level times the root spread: 2.8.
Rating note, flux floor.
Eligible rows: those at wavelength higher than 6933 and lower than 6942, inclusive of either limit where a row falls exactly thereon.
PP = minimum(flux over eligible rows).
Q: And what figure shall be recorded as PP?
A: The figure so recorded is 21.99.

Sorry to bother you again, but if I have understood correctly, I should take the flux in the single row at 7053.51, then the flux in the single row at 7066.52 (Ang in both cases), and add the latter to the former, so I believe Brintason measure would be 37.6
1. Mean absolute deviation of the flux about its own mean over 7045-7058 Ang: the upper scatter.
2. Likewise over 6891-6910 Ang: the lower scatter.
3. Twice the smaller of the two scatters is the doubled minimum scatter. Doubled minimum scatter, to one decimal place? 3.0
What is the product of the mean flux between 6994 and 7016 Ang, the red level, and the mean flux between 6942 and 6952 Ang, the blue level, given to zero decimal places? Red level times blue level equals 453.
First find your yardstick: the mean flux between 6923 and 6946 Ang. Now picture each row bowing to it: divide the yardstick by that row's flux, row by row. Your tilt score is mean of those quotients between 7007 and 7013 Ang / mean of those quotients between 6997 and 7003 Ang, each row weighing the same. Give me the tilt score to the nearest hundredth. 0.91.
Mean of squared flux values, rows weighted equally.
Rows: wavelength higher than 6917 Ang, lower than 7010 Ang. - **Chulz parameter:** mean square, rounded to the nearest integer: 481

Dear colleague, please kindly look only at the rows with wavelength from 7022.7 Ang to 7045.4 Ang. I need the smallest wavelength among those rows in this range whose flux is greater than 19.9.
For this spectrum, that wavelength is 7027.57 Ang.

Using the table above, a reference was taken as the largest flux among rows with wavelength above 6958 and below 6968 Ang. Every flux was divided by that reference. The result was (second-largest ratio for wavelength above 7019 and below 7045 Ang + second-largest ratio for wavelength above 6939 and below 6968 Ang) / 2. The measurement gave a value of 0.986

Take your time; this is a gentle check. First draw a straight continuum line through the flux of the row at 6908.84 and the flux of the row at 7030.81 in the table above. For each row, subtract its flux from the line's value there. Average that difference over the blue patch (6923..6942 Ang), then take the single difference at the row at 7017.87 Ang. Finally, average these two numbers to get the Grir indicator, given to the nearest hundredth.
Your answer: 0.40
